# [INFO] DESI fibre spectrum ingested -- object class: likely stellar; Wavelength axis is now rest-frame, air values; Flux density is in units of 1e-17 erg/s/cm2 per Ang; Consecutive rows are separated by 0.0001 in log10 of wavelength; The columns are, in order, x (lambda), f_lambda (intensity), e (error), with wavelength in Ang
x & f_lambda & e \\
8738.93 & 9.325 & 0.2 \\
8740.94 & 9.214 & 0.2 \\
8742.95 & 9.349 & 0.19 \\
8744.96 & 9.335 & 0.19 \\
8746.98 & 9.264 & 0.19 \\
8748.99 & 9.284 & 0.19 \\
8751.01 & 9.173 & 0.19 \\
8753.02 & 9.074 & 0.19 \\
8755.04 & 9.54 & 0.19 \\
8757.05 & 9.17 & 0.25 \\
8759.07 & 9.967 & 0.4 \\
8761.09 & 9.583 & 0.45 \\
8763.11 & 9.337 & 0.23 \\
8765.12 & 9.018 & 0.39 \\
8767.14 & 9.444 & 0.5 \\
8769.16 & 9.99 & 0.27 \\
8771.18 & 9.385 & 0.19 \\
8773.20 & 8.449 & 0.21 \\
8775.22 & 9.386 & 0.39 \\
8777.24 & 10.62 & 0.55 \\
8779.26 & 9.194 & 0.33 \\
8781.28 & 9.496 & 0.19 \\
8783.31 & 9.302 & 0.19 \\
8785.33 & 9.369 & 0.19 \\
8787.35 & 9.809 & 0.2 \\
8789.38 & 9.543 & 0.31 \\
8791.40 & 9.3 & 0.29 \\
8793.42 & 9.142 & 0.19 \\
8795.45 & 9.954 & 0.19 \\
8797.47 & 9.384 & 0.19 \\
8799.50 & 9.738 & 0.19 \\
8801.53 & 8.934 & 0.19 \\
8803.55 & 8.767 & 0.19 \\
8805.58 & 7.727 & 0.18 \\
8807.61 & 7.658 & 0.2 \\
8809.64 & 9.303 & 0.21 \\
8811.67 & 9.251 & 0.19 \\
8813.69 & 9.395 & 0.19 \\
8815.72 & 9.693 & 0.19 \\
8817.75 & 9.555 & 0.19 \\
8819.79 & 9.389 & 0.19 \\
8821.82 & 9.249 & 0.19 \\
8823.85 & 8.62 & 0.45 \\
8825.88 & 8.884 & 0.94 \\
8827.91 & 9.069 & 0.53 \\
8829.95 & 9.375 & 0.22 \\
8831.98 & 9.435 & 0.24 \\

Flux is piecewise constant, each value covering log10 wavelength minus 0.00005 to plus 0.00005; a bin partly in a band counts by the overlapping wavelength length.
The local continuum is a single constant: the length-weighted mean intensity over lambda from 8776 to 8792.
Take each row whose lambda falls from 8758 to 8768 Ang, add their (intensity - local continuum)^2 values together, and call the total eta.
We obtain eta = 0.5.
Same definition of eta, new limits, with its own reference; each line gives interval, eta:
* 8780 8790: 0.2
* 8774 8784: 1.4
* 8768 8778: 2.6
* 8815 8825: 1.1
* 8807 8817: 3.9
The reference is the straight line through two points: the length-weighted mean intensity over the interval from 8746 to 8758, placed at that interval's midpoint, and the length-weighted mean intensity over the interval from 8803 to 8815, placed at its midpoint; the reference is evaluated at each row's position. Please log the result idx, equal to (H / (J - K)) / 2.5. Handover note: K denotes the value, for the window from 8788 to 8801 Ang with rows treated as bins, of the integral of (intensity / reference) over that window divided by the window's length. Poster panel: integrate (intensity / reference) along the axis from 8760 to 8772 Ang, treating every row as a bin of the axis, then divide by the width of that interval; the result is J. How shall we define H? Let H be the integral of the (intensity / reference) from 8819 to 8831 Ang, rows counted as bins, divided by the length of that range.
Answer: -11.9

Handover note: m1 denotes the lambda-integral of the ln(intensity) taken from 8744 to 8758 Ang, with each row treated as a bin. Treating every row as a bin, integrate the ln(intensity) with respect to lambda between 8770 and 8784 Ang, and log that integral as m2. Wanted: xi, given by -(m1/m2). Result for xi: -0.994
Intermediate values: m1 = 31.2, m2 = 31.4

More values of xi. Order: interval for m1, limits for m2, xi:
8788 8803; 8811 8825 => -1.077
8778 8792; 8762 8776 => -1.008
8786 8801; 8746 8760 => -1.080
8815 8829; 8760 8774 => -0.993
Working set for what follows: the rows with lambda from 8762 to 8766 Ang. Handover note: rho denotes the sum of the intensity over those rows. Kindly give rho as 18.4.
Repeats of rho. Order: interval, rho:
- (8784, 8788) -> 19.2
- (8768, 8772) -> 19.4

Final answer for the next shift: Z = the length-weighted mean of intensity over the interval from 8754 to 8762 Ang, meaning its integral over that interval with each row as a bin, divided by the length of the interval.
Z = 9.56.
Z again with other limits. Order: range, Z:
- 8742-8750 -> 9.31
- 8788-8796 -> 9.47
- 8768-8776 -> 9.30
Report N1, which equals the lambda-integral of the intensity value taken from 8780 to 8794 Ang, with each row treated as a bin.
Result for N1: 132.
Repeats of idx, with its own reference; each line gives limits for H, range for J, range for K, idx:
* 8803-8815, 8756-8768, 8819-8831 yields -11.5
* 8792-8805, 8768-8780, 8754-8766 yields 18.1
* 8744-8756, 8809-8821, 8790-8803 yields 15.3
